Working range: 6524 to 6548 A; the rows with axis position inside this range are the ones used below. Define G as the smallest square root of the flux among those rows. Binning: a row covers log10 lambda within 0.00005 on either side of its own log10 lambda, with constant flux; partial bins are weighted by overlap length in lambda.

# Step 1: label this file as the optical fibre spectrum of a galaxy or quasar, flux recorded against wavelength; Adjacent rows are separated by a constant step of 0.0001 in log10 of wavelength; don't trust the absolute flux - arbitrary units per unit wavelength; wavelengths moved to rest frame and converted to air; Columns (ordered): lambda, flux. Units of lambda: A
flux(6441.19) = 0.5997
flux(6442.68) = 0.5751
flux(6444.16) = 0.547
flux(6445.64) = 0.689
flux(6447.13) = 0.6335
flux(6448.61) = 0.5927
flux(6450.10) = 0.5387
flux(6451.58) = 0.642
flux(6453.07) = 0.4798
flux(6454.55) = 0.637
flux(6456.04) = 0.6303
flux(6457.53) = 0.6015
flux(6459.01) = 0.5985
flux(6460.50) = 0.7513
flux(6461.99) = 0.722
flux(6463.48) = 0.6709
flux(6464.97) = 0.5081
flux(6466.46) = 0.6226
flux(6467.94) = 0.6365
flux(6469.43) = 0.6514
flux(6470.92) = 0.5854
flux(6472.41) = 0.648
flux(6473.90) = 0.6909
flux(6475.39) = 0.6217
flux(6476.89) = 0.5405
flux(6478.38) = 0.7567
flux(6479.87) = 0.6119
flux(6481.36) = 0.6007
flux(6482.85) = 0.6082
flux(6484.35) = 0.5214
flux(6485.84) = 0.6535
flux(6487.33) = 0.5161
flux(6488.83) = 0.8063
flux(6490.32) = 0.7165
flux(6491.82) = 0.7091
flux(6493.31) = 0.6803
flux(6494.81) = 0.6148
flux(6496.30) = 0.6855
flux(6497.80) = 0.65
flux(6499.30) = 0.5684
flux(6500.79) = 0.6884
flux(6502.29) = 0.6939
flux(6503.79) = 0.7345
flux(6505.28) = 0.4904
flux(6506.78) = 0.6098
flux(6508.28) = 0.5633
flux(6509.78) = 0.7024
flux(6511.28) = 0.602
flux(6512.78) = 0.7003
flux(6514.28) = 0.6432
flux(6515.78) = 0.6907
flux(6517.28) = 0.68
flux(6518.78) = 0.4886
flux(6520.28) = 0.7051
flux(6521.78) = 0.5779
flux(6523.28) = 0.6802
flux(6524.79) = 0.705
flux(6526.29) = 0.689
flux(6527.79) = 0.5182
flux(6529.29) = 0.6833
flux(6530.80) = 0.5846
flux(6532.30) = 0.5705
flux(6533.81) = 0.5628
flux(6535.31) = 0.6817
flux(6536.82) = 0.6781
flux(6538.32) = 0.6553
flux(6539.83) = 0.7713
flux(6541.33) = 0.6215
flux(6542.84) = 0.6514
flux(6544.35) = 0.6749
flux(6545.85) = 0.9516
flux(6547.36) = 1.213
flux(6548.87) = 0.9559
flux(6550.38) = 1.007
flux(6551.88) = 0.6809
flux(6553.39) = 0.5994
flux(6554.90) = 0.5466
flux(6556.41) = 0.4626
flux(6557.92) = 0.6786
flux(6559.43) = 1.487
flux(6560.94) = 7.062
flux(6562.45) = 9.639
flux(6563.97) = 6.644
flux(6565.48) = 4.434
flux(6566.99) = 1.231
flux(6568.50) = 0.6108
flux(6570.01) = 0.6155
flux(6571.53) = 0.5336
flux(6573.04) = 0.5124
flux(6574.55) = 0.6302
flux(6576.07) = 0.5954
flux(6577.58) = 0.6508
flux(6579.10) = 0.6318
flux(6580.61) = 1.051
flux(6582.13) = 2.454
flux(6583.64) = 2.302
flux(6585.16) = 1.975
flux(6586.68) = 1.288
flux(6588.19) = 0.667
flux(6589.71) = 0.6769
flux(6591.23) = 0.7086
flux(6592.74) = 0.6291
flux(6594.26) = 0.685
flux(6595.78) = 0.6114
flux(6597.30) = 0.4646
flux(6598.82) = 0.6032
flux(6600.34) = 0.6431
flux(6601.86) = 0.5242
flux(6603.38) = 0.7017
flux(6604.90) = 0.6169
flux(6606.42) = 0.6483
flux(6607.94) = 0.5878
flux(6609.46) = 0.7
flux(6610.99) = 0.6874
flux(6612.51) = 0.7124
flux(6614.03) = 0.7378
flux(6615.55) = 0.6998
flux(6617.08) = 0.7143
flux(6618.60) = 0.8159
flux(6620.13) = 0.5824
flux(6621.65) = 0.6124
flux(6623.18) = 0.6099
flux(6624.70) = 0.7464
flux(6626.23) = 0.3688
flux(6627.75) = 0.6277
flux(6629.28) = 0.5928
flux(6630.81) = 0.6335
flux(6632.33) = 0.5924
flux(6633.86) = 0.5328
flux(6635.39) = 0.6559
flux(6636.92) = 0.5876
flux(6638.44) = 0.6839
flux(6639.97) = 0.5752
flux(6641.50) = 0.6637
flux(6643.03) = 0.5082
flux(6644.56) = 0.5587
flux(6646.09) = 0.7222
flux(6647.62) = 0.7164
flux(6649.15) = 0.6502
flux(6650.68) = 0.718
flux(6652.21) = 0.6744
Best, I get 0.720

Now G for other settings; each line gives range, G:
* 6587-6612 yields 0.682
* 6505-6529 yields 0.699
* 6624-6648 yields 0.607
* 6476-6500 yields 0.718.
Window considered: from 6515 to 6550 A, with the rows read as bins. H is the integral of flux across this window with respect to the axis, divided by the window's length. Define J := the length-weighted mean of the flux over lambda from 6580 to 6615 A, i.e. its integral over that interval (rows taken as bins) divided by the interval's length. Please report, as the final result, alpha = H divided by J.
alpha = 0.8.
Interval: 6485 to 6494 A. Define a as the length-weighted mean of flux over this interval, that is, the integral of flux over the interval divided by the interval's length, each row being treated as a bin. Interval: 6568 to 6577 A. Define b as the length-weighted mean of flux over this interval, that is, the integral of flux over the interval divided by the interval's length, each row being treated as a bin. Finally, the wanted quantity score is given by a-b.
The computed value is 0.10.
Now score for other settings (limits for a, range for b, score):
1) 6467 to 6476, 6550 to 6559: -0.04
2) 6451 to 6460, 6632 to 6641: -0.01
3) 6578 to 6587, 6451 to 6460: 0.99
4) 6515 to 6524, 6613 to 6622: -0.06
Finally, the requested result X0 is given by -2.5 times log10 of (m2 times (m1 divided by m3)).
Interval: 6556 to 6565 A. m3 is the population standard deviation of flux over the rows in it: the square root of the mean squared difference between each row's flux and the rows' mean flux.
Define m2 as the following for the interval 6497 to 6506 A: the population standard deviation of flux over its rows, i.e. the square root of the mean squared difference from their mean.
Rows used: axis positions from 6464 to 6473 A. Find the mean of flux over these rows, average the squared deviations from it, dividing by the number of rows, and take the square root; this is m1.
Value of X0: 7.3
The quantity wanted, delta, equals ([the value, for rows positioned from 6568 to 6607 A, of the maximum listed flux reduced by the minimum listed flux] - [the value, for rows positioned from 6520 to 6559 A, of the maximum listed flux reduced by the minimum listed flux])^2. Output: 1.5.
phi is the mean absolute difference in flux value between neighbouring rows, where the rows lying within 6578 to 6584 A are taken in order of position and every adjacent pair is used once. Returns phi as 0.658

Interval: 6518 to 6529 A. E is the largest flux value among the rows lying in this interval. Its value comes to 0.7051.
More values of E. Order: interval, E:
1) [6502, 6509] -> 0.7345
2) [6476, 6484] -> 0.7567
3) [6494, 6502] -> 0.6884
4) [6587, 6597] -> 0.7086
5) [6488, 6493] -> 0.8063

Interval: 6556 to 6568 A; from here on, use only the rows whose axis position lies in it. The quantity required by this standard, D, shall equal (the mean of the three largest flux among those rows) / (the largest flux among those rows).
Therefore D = 0.81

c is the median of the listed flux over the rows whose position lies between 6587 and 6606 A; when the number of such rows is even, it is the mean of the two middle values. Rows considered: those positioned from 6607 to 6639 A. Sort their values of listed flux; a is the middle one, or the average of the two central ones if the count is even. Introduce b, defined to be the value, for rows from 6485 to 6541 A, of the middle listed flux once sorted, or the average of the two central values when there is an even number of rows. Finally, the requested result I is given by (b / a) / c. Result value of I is 1.69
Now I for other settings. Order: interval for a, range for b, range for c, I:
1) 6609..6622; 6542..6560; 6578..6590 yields 0.83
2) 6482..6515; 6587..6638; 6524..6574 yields 1.43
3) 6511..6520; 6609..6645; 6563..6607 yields 1.47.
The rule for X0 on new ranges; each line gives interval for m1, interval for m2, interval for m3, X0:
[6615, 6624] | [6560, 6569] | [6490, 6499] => -2.2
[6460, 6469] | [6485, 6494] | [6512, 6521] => 2.6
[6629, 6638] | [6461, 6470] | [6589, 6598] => 3.8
